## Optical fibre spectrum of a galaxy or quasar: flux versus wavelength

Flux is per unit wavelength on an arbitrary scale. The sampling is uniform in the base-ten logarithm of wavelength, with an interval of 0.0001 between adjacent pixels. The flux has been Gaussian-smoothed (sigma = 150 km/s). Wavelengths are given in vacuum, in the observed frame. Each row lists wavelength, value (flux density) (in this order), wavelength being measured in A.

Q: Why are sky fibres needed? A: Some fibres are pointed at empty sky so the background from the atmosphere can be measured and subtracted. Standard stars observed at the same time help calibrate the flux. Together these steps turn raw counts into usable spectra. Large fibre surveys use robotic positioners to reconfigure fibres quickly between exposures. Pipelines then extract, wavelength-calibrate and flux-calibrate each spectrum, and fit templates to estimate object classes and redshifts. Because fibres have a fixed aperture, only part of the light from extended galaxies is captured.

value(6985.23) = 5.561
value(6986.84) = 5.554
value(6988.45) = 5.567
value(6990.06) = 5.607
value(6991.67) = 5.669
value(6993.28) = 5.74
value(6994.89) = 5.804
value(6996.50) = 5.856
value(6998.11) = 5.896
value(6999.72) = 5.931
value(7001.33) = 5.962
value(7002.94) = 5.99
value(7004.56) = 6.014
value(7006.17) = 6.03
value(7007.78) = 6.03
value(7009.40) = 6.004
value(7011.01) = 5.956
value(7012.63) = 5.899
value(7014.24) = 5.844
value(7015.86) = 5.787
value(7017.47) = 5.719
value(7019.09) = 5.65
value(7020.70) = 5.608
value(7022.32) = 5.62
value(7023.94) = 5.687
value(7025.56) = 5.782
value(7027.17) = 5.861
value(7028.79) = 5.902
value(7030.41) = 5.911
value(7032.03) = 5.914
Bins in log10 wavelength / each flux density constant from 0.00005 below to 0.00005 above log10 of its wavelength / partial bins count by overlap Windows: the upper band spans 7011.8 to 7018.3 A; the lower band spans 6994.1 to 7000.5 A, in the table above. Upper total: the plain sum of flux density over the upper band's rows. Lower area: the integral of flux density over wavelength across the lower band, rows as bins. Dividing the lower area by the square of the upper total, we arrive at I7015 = 0.070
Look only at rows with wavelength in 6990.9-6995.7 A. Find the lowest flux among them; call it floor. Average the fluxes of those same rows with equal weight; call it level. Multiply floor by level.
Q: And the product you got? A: 32.5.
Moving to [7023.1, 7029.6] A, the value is 33.0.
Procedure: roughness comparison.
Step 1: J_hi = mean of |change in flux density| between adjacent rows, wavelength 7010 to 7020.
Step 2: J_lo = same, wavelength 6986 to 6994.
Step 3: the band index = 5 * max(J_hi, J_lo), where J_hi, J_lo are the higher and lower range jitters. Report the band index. 0.31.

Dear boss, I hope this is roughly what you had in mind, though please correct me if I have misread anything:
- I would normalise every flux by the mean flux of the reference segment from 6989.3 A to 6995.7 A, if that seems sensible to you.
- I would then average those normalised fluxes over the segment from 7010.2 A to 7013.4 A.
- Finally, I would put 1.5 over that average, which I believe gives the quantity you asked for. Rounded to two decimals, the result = 1.44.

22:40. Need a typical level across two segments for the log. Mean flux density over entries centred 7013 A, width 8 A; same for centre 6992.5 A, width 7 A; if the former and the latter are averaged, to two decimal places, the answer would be 5.80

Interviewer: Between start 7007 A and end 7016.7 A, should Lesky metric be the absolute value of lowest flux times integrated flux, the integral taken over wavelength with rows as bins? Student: 332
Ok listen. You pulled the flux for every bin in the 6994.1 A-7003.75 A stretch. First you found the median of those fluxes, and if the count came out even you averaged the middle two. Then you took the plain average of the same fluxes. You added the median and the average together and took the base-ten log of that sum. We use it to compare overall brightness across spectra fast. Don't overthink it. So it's 1.07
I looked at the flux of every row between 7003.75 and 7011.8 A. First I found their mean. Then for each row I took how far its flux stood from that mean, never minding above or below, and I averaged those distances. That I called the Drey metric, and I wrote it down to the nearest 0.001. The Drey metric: 0.021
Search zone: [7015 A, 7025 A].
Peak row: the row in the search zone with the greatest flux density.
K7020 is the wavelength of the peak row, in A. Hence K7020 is 7015.86 A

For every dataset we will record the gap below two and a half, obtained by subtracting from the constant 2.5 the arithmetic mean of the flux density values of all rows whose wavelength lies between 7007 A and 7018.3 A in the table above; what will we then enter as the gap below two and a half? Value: -3.39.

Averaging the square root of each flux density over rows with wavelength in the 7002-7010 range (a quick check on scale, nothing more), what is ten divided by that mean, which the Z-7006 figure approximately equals 4.08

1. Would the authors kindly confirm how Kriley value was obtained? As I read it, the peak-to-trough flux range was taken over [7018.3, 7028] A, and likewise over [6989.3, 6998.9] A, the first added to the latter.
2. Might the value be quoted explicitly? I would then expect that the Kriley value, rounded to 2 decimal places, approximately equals 0.54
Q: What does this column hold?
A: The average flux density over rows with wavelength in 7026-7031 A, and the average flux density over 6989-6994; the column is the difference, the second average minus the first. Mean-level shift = -0.22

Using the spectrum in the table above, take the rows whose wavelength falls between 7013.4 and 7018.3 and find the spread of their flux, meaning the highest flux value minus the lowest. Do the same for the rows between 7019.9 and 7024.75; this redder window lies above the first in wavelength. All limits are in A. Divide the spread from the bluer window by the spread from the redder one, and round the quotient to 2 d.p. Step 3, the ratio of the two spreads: 1.58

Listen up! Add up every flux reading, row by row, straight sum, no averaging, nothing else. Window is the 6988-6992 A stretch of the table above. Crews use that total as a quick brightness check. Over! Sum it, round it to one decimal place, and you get 16.8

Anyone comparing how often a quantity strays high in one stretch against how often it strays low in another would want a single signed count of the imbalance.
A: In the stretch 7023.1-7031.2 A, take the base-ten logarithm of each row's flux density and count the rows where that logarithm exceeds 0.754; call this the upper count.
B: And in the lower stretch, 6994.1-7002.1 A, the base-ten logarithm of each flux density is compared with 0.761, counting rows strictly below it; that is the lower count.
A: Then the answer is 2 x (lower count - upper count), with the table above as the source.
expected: -10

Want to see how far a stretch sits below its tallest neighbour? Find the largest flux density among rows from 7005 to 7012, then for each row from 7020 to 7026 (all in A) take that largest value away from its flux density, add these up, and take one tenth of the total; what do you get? -0.14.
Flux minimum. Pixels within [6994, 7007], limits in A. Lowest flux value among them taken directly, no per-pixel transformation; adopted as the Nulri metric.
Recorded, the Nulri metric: 5.804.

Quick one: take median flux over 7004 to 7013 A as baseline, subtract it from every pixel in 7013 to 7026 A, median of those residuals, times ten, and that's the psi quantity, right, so -3.1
